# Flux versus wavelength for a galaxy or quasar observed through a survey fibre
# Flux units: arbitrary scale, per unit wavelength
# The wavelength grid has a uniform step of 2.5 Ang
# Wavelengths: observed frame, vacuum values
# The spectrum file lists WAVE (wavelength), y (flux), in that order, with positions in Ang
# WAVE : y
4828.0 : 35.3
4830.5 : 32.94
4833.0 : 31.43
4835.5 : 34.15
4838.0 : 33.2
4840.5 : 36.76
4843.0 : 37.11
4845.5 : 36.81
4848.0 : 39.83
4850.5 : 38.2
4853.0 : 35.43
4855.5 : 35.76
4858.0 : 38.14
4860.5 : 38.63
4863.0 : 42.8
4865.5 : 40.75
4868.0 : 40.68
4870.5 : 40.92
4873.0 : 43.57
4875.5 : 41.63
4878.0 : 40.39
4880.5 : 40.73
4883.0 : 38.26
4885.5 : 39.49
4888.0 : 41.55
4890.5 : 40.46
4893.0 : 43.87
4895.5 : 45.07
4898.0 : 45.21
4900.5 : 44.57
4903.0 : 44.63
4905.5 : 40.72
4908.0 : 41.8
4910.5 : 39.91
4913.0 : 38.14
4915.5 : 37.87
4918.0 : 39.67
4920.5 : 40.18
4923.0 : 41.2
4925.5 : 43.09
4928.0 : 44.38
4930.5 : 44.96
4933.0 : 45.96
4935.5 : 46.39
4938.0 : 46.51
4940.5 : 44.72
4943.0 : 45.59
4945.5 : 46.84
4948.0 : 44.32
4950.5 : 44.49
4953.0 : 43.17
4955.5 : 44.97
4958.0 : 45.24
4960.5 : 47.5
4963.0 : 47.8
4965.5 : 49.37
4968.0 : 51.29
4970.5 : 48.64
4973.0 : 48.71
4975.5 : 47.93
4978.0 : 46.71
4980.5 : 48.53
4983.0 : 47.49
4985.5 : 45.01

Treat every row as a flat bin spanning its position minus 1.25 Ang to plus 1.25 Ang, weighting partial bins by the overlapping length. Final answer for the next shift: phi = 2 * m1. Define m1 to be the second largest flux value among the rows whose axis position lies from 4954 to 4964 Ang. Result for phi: 95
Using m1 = 47.5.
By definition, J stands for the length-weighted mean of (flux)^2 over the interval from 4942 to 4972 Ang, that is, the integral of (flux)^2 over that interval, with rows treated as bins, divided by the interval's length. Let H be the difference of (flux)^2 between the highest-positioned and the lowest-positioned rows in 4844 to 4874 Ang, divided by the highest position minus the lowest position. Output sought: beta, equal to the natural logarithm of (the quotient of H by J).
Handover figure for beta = -4.70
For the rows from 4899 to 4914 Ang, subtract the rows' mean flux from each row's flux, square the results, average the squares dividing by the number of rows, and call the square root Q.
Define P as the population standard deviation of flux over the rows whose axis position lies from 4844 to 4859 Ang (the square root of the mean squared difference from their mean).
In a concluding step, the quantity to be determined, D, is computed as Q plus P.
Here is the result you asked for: 3.9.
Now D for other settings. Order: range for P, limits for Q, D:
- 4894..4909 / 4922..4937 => 3.5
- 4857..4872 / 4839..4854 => 2.9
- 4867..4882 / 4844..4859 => 2.6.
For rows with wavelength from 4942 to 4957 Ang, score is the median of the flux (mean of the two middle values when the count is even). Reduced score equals 44.7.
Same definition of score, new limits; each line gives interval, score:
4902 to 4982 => 45.0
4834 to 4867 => 37.1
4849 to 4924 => 40.7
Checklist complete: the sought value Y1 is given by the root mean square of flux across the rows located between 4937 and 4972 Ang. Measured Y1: 46.5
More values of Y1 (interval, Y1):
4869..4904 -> 42.2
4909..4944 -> 42.9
